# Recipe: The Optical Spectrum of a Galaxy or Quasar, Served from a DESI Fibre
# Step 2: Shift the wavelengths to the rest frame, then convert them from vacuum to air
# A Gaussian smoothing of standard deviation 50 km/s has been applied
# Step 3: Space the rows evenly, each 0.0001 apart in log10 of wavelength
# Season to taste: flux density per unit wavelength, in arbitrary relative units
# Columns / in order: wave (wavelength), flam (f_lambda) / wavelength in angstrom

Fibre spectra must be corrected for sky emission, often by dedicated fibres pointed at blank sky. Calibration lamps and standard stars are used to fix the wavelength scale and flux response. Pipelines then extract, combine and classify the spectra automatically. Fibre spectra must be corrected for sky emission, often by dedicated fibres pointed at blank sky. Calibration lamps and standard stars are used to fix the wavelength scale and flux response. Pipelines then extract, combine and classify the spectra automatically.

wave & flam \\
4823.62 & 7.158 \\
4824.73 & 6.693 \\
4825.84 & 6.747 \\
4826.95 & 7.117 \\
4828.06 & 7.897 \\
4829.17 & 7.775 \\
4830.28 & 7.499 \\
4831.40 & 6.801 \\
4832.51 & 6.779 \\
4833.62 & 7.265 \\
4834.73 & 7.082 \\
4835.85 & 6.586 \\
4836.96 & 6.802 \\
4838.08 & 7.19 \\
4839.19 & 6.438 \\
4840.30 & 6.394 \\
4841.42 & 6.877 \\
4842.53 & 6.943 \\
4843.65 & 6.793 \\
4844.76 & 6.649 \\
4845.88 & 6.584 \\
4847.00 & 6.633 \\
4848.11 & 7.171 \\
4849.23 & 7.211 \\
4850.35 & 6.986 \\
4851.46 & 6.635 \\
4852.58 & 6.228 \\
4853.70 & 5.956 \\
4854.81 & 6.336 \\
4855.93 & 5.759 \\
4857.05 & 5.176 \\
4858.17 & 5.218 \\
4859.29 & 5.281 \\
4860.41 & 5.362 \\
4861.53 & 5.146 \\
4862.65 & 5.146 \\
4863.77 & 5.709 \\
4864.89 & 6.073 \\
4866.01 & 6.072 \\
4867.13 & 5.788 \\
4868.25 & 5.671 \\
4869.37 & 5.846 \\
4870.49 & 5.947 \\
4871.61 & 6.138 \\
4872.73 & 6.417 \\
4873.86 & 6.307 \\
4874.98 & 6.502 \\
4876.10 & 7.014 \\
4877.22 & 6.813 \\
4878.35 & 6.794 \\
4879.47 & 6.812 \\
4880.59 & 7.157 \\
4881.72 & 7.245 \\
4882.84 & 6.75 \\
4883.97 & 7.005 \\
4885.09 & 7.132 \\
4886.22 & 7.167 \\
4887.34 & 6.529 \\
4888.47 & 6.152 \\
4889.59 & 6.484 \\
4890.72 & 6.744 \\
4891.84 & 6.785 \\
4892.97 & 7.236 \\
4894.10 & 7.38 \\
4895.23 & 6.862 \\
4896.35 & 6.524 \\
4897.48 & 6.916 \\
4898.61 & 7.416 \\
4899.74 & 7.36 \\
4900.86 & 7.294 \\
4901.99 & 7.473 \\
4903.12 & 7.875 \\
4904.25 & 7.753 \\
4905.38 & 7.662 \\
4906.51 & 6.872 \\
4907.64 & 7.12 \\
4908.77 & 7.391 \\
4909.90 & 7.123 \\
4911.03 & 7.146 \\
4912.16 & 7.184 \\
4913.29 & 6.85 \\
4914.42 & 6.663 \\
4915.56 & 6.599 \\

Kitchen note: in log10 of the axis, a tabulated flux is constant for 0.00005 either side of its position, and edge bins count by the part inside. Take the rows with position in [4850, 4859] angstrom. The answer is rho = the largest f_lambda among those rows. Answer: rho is 6.986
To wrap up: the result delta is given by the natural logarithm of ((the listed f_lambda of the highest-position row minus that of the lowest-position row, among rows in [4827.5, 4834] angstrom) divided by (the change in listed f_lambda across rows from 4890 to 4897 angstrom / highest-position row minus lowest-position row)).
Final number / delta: 1.1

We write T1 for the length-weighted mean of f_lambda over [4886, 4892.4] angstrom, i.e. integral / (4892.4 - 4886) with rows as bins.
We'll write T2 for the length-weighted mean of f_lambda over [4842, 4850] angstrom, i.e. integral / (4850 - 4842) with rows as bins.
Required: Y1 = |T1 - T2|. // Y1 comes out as 0.23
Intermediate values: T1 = 6.62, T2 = 6.9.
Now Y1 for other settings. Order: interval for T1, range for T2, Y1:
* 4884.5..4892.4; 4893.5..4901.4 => 0.39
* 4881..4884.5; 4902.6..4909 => 0.45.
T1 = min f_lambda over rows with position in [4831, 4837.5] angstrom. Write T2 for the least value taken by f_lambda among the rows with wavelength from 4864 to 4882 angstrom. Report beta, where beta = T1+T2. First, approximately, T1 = 6.586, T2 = 5.671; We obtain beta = 12.3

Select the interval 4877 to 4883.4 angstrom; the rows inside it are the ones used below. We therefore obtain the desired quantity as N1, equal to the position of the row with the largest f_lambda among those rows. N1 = 4881.72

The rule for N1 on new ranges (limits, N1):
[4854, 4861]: 4854.81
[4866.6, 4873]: 4872.73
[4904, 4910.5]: 4904.25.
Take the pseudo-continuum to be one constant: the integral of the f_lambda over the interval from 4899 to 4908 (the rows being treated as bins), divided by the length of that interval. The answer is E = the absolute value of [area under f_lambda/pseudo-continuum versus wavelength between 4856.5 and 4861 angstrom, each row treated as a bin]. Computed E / 3.18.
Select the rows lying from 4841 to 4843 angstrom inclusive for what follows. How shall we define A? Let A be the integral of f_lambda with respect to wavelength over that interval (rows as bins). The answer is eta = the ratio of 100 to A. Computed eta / 7.2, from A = 13.9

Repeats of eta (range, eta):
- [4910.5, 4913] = 5.6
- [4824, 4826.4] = 6.2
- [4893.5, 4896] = 5.7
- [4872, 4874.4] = 6.6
